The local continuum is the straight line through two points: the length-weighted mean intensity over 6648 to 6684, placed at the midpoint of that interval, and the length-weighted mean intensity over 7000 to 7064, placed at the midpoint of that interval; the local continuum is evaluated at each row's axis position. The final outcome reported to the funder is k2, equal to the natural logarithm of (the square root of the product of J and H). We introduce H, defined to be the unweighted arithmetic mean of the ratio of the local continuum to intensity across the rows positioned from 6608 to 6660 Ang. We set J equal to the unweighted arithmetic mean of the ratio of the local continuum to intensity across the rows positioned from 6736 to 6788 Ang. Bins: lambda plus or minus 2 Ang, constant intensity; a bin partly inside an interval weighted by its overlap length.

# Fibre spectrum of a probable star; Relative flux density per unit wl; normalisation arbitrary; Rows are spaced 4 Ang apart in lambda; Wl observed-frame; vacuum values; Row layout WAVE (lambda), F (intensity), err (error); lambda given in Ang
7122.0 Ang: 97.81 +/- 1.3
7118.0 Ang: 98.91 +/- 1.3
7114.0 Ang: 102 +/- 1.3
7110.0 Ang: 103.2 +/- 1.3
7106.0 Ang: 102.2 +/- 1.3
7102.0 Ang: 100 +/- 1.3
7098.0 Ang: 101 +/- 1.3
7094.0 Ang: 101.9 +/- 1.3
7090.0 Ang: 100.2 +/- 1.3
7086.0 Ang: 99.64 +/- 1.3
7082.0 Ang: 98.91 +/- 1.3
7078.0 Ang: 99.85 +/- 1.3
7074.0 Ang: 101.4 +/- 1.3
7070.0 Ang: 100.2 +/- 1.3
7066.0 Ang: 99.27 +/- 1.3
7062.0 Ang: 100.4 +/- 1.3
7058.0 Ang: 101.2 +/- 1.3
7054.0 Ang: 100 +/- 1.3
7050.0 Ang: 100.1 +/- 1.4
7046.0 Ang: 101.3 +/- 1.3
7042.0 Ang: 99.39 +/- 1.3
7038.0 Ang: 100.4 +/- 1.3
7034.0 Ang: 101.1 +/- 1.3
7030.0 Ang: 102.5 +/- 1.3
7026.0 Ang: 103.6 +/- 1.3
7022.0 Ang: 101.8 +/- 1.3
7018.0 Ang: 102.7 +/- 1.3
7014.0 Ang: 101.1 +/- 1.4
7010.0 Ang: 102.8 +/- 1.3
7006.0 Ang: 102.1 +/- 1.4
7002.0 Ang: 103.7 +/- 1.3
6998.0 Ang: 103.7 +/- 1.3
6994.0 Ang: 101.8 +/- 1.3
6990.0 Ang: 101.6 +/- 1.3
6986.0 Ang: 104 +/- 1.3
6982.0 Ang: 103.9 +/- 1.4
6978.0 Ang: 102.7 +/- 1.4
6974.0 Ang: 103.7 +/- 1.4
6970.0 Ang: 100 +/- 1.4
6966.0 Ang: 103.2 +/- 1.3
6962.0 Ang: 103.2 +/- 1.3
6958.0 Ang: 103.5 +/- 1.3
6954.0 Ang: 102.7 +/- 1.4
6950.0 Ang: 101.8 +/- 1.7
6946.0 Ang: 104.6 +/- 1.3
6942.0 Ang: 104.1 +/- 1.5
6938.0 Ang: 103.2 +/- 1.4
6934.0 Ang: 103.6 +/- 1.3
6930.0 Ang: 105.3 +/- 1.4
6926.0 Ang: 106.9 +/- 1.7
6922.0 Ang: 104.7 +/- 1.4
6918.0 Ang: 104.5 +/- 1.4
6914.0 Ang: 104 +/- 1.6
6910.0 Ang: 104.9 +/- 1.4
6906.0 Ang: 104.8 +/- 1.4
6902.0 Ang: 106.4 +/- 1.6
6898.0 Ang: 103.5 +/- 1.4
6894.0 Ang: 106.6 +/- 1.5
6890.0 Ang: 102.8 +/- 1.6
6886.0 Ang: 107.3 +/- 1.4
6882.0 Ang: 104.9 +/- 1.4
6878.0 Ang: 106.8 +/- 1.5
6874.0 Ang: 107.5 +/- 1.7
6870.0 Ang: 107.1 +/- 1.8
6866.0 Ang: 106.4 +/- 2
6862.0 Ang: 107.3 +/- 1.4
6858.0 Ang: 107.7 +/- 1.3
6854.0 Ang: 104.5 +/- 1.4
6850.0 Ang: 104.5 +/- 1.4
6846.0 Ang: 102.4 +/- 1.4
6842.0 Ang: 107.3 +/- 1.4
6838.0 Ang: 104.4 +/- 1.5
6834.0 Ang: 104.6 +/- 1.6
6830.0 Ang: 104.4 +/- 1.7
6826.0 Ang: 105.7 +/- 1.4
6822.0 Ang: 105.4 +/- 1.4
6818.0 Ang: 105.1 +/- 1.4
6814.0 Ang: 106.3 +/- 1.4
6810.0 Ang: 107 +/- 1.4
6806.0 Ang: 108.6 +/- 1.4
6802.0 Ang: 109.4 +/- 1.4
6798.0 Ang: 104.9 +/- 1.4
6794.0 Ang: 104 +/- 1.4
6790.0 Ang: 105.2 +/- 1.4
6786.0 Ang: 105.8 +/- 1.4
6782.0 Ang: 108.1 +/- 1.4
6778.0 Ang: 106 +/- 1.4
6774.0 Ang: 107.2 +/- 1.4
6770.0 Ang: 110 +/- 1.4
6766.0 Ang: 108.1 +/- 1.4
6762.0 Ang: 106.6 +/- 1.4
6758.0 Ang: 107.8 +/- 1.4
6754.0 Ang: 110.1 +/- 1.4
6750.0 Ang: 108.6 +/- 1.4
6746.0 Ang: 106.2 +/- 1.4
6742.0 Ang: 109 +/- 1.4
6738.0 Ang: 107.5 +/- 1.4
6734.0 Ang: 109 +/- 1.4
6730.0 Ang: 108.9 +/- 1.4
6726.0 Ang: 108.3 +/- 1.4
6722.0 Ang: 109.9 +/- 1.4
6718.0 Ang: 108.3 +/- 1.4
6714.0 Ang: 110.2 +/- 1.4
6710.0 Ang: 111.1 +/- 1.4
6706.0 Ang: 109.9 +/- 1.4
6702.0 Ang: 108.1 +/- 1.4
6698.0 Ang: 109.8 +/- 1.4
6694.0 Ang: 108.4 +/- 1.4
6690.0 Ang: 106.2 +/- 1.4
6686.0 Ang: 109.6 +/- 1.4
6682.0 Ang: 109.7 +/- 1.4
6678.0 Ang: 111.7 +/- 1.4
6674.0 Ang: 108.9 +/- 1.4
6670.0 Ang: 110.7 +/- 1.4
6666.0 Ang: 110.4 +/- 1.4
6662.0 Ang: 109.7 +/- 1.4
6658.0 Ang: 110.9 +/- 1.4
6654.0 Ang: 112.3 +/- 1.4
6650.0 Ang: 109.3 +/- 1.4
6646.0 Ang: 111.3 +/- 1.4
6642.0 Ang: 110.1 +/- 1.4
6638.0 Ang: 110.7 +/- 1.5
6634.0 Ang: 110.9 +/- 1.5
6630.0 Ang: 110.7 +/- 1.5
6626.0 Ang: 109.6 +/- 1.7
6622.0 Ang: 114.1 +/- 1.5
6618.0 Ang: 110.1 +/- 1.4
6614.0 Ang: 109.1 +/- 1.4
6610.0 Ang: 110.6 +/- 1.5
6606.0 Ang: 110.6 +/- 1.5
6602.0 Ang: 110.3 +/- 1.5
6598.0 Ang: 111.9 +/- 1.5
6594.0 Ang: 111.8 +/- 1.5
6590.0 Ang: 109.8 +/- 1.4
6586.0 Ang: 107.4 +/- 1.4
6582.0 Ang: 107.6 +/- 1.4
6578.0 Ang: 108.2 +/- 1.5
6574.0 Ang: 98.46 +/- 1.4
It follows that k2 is 0.003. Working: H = 1.00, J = 1.00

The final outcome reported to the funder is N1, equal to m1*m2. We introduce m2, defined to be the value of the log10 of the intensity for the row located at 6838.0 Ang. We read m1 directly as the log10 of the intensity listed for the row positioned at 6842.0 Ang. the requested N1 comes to 4.10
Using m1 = 2.03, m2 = 2.02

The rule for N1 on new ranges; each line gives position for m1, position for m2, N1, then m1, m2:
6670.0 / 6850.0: 4.13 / 2.04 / 2.02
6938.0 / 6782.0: 4.10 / 2.01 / 2.03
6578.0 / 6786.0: 4.12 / 2.03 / 2.02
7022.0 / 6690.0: 4.07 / 2.01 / 2.03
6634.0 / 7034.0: 4.10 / 2.04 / 2.00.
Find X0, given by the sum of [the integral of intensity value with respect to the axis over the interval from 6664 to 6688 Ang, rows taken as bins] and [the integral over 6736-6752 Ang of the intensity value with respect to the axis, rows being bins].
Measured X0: 4369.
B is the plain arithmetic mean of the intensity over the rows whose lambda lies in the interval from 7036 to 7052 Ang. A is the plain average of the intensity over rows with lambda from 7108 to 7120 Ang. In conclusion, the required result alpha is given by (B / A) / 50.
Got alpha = 0.0198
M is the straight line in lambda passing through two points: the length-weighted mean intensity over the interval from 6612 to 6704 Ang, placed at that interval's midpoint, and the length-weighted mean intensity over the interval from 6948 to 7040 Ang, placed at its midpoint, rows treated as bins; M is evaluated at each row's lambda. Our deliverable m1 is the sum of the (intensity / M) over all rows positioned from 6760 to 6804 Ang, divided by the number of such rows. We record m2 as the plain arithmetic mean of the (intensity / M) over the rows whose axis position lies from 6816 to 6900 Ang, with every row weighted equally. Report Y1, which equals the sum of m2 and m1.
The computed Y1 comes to 2.00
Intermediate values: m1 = 1.00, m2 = 1.000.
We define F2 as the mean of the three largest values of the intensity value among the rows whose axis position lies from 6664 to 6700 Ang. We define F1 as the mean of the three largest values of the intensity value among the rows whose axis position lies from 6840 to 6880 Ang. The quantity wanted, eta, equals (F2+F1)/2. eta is 109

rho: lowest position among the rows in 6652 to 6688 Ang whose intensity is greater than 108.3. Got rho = 6654.0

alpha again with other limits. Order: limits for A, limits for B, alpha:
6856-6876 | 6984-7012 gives 0.0192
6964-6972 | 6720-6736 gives 0.0215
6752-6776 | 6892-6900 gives 0.0194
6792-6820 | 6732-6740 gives 0.0203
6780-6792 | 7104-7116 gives 0.0193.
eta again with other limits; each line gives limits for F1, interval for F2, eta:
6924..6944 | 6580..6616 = 108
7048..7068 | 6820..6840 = 103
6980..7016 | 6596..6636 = 108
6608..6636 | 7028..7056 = 107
